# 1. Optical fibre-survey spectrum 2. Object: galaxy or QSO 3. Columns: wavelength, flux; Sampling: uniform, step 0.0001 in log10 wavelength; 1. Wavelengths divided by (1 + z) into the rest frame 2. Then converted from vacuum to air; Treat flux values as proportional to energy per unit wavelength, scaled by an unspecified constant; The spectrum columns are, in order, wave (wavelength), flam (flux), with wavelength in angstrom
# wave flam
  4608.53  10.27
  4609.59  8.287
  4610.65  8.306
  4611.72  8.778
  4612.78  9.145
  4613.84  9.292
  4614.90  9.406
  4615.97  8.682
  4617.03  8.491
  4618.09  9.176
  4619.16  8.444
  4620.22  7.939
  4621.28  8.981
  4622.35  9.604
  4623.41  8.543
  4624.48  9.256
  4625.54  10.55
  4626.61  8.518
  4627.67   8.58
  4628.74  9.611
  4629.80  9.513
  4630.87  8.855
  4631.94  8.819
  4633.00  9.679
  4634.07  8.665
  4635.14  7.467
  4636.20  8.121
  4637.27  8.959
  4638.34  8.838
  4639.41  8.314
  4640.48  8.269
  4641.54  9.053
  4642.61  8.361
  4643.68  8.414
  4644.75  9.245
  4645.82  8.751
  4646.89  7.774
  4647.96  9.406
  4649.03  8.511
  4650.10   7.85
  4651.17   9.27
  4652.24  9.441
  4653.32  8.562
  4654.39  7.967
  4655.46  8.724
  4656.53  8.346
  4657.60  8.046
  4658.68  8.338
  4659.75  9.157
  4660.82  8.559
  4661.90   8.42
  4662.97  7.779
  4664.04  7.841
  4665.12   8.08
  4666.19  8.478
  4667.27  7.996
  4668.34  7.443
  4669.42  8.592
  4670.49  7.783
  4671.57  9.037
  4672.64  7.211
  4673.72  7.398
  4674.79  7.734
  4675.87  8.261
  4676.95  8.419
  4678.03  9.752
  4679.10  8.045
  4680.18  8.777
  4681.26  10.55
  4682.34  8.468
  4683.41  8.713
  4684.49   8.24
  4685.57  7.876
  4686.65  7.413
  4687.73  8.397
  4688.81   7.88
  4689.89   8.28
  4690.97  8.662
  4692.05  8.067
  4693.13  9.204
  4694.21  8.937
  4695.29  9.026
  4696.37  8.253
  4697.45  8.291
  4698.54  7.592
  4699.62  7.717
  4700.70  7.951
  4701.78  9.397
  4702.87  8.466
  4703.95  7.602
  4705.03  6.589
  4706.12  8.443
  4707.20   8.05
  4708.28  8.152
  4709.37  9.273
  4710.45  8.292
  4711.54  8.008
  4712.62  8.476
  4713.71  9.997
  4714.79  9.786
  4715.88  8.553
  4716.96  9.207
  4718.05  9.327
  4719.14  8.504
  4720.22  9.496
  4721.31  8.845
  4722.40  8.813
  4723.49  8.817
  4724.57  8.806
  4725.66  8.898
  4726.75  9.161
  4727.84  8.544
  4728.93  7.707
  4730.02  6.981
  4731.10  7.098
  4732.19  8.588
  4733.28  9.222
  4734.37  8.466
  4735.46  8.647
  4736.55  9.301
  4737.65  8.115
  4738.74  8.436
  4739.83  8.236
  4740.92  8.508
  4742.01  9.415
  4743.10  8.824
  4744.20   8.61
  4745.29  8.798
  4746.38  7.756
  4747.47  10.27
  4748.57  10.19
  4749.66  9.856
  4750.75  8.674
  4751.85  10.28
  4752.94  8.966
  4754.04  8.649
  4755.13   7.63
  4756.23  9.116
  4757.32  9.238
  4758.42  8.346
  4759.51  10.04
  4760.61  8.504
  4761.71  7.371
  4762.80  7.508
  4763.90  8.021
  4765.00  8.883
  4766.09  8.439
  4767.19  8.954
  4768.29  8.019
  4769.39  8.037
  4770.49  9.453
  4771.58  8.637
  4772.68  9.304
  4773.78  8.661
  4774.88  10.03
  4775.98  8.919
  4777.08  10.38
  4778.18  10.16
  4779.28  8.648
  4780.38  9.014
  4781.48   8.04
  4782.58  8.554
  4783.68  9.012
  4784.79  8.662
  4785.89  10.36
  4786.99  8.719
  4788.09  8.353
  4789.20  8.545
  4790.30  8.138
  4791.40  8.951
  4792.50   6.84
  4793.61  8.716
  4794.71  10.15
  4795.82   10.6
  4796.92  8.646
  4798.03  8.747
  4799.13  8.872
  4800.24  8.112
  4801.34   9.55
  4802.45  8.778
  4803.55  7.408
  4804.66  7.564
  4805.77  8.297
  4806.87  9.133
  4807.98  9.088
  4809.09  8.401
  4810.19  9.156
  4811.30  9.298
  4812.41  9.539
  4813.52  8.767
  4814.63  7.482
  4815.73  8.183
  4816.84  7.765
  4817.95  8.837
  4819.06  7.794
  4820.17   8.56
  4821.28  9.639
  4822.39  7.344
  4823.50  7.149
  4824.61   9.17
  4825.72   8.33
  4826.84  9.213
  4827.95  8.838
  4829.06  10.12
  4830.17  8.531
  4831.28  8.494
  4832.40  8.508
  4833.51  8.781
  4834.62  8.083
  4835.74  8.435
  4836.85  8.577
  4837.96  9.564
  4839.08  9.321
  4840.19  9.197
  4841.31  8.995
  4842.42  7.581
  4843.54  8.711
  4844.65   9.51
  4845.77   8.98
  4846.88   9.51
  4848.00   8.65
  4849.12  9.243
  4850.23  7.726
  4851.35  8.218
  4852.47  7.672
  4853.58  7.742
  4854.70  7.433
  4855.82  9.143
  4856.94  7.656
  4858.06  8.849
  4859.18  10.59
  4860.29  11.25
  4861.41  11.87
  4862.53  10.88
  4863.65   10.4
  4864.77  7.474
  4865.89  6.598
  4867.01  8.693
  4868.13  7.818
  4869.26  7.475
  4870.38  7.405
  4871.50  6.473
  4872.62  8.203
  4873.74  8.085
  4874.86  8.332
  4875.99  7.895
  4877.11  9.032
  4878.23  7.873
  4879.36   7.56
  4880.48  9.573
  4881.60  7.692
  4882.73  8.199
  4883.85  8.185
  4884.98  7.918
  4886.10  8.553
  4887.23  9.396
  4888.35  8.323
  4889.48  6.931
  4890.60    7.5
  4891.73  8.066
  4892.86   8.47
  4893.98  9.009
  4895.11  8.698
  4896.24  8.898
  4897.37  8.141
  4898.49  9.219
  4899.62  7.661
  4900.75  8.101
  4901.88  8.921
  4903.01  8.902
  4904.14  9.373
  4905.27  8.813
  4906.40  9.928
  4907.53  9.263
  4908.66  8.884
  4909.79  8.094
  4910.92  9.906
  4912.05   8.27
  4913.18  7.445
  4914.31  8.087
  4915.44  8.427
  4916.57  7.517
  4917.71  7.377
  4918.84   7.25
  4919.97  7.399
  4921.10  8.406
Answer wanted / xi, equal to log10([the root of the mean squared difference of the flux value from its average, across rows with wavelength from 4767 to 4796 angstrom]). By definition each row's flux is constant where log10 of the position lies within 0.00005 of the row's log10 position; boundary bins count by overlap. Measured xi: -0.07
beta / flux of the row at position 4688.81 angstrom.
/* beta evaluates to 7.88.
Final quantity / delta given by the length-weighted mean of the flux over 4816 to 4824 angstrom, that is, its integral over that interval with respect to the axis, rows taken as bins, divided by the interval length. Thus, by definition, 8.16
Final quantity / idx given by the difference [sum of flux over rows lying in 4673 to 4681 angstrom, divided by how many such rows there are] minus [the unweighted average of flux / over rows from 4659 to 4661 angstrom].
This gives -0.52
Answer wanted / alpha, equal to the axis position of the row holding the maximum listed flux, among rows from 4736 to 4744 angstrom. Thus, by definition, 4742.01 angstrom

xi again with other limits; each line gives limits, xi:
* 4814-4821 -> -0.32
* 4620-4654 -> -0.19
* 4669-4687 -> -0.08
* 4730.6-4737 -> -0.14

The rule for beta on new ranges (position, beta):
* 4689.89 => 8.28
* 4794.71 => 10.15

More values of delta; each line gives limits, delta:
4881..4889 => 8.31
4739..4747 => 8.61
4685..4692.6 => 8.08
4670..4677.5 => 7.97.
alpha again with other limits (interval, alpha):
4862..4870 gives 4862.53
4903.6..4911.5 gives 4906.40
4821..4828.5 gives 4821.28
